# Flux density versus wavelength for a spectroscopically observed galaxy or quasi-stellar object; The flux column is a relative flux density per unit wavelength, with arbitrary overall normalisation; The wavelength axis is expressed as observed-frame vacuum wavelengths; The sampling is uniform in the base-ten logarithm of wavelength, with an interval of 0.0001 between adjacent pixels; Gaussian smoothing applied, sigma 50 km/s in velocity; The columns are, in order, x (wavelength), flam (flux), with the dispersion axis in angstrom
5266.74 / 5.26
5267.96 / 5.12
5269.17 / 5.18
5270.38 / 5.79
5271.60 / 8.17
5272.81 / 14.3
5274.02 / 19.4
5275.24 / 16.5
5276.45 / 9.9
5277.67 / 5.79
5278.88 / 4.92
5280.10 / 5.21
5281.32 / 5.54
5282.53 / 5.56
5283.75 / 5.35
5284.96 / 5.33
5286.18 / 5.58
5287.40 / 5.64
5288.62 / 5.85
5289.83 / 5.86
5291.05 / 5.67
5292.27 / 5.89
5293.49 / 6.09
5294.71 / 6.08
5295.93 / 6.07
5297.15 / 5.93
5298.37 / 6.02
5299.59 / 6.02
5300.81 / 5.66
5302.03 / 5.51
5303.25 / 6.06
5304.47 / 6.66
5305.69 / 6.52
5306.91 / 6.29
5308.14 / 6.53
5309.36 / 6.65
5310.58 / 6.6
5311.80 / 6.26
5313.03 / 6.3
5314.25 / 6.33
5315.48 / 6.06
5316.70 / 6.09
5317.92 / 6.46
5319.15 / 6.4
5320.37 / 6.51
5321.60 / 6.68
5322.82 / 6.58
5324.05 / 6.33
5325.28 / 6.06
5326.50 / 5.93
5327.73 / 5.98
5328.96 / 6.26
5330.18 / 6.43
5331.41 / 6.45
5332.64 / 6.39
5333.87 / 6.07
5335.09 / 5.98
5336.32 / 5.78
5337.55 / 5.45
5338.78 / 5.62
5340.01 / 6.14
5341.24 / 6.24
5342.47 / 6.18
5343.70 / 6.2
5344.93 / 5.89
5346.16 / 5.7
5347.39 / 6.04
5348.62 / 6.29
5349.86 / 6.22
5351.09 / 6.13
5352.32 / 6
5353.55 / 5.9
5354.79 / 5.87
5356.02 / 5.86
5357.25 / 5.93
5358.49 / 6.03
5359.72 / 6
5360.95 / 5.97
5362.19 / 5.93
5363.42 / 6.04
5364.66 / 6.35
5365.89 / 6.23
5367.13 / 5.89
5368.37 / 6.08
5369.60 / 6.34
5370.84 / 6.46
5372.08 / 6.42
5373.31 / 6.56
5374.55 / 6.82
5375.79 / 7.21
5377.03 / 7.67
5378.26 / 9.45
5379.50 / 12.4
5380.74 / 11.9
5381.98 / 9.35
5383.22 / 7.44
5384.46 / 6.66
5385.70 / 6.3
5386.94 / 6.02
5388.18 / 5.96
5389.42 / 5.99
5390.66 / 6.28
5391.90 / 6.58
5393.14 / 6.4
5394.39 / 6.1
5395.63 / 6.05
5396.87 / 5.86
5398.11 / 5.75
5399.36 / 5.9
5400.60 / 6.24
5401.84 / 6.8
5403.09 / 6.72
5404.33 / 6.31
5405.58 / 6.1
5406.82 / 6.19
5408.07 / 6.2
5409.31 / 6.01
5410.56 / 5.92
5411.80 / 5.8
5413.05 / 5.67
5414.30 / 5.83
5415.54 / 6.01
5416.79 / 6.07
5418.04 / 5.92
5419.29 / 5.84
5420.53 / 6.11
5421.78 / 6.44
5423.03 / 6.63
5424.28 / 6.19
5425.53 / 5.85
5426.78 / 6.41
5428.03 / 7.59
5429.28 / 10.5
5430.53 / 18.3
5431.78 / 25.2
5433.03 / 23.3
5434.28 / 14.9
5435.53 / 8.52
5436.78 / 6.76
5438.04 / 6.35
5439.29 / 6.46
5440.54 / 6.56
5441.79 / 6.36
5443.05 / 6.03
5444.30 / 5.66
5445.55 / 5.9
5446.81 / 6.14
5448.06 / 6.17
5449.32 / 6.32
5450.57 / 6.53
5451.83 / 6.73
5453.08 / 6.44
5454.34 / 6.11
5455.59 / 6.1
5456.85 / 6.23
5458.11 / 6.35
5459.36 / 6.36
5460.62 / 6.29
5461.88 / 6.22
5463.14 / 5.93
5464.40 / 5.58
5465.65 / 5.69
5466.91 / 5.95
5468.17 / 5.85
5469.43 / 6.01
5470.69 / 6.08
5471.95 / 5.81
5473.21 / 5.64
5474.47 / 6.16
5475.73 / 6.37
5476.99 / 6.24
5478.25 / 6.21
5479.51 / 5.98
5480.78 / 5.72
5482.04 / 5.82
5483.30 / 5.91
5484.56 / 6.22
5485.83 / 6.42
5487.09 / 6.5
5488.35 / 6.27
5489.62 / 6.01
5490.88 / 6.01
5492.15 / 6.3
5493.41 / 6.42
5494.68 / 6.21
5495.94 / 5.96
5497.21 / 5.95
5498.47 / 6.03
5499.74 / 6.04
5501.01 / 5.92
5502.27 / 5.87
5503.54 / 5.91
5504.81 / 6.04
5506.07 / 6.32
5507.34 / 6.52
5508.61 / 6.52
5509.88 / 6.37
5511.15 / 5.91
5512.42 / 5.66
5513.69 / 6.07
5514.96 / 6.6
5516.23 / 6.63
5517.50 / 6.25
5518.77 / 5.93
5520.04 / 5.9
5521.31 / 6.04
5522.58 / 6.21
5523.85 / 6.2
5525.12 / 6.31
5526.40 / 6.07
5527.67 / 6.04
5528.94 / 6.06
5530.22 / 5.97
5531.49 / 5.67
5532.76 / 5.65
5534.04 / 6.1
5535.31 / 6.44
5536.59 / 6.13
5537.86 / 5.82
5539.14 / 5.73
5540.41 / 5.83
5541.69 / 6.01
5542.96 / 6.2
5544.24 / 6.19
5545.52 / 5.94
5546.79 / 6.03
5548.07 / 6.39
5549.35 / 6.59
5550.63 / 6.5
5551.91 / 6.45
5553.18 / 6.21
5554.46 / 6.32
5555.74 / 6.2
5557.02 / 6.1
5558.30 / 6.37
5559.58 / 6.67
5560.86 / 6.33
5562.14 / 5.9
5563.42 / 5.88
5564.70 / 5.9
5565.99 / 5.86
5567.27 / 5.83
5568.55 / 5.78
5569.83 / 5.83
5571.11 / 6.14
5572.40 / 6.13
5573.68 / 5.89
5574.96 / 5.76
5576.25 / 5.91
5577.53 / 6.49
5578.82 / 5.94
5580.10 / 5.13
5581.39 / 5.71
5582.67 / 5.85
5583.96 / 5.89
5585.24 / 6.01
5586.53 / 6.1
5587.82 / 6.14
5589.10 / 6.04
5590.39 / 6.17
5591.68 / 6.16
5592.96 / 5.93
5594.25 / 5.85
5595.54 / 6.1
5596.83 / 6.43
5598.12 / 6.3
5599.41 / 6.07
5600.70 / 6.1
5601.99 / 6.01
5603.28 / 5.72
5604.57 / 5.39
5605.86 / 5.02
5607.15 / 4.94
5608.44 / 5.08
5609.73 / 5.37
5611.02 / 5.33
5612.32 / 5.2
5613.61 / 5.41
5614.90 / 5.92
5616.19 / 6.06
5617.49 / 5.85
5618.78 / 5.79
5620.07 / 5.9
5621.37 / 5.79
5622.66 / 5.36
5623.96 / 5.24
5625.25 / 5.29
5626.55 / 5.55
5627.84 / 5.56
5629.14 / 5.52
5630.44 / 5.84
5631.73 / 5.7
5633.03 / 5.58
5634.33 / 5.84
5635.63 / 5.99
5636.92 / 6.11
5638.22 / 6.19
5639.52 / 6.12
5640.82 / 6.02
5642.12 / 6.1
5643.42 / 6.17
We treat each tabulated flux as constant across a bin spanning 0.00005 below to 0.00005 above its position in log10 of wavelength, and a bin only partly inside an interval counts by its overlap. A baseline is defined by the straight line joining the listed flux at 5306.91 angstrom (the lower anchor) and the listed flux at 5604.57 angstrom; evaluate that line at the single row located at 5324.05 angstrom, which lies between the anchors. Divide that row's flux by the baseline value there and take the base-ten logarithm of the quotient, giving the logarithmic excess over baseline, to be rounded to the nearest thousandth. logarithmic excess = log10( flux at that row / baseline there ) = 0.006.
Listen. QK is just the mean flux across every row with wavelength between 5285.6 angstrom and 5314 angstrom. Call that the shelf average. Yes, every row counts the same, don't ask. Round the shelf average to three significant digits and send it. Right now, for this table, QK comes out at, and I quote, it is 6.08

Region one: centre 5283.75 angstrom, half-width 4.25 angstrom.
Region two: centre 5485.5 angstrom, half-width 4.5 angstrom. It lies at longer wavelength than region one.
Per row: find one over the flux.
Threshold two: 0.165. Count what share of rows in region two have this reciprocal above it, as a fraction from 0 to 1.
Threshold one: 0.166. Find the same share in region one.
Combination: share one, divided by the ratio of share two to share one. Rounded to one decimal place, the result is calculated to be 2.3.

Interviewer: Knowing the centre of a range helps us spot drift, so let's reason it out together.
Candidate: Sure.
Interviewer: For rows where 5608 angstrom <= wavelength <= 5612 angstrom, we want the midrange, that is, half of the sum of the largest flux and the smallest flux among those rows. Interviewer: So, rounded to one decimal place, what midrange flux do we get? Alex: 5.2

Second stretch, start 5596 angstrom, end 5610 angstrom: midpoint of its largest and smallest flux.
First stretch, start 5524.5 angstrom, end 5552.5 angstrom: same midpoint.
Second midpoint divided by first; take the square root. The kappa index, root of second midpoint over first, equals 0.964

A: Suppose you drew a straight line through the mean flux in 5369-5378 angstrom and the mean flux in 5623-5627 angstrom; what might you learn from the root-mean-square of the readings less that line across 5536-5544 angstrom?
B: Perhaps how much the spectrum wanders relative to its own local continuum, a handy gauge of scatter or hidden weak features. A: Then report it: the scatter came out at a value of 0.2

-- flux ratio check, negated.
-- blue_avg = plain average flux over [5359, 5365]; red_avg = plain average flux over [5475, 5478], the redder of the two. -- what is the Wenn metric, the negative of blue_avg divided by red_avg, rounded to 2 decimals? -0.96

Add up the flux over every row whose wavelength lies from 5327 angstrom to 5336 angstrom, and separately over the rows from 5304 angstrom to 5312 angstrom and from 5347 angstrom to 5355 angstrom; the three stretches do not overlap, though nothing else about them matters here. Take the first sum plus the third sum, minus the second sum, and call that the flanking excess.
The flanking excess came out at 40.5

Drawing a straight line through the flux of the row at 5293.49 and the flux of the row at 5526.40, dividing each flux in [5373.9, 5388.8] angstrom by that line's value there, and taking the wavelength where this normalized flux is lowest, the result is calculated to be 5388.18 angstrom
